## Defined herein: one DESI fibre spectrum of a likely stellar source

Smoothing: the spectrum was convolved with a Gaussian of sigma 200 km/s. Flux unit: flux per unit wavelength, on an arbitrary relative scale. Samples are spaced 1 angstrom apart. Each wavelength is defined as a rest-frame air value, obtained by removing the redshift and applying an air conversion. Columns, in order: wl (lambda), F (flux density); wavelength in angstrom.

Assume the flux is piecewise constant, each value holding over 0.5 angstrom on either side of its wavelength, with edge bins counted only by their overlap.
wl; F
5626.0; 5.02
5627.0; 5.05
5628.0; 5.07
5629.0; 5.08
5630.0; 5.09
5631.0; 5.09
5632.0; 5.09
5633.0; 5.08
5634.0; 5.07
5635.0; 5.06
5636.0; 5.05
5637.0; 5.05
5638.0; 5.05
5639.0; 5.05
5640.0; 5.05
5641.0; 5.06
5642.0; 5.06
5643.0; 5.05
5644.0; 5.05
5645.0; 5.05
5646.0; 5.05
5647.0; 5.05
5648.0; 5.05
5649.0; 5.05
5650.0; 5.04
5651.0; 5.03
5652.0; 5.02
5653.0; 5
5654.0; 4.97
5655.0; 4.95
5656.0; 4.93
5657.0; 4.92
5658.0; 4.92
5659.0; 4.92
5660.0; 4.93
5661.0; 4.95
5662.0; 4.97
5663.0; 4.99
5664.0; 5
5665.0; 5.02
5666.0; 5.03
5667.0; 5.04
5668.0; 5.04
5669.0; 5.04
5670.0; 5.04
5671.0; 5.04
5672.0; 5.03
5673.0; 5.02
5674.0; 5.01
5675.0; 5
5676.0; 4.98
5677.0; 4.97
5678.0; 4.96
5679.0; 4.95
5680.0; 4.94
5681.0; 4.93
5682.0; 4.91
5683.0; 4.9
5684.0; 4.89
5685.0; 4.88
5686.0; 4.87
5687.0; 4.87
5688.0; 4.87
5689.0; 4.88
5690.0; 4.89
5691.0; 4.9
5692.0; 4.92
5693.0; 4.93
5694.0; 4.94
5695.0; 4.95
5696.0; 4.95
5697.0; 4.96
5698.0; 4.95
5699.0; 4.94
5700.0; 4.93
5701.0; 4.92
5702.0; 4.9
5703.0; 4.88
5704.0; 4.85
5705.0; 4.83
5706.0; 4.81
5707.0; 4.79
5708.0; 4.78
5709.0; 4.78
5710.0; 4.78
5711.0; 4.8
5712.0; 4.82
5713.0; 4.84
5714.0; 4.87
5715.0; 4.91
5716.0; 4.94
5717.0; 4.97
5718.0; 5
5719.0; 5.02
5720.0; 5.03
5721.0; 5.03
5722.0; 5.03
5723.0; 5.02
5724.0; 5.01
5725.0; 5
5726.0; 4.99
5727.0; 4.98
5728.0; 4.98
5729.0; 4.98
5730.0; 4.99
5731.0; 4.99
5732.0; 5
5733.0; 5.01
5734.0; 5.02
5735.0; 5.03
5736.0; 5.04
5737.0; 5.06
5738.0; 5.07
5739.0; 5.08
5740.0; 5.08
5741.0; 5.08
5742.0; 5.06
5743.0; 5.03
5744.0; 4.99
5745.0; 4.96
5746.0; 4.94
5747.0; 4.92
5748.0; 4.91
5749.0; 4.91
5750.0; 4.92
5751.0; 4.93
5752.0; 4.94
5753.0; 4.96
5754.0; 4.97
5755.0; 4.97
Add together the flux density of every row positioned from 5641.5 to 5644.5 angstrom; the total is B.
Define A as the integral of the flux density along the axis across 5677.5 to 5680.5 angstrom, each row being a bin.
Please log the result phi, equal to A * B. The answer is 225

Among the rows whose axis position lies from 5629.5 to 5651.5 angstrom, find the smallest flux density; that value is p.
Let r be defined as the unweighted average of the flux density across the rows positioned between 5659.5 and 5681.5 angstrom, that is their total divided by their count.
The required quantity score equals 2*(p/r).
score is 2.01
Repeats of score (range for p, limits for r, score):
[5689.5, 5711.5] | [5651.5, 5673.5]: 1.92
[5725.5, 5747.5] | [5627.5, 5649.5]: 1.94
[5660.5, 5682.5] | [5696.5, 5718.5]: 2.01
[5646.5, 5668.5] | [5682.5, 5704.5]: 2.01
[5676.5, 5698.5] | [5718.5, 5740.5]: 1.94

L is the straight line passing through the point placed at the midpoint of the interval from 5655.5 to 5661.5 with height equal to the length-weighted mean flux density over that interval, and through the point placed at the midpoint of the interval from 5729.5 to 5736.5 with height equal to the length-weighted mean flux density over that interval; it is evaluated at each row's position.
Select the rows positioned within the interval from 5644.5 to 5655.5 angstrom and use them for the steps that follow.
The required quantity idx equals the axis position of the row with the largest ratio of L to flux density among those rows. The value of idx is 5655.0 angstrom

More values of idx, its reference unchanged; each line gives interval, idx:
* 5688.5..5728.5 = 5710.0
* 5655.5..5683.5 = 5683.0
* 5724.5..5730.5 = 5729.0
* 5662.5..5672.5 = 5663.0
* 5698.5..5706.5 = 5706.0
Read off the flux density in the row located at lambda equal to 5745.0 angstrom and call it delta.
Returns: 4.96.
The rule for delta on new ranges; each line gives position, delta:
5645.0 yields 5.05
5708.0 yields 4.78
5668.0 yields 5.04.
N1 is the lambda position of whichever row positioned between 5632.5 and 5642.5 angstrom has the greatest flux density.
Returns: 5633.0 angstrom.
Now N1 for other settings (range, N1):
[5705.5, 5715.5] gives 5715.0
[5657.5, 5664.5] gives 5664.0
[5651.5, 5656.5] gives 5652.0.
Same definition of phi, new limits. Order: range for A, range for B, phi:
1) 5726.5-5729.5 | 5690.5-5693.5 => 220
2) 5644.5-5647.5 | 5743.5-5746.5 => 226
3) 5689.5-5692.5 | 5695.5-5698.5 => 219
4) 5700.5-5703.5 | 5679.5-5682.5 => 217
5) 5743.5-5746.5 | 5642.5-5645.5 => 226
